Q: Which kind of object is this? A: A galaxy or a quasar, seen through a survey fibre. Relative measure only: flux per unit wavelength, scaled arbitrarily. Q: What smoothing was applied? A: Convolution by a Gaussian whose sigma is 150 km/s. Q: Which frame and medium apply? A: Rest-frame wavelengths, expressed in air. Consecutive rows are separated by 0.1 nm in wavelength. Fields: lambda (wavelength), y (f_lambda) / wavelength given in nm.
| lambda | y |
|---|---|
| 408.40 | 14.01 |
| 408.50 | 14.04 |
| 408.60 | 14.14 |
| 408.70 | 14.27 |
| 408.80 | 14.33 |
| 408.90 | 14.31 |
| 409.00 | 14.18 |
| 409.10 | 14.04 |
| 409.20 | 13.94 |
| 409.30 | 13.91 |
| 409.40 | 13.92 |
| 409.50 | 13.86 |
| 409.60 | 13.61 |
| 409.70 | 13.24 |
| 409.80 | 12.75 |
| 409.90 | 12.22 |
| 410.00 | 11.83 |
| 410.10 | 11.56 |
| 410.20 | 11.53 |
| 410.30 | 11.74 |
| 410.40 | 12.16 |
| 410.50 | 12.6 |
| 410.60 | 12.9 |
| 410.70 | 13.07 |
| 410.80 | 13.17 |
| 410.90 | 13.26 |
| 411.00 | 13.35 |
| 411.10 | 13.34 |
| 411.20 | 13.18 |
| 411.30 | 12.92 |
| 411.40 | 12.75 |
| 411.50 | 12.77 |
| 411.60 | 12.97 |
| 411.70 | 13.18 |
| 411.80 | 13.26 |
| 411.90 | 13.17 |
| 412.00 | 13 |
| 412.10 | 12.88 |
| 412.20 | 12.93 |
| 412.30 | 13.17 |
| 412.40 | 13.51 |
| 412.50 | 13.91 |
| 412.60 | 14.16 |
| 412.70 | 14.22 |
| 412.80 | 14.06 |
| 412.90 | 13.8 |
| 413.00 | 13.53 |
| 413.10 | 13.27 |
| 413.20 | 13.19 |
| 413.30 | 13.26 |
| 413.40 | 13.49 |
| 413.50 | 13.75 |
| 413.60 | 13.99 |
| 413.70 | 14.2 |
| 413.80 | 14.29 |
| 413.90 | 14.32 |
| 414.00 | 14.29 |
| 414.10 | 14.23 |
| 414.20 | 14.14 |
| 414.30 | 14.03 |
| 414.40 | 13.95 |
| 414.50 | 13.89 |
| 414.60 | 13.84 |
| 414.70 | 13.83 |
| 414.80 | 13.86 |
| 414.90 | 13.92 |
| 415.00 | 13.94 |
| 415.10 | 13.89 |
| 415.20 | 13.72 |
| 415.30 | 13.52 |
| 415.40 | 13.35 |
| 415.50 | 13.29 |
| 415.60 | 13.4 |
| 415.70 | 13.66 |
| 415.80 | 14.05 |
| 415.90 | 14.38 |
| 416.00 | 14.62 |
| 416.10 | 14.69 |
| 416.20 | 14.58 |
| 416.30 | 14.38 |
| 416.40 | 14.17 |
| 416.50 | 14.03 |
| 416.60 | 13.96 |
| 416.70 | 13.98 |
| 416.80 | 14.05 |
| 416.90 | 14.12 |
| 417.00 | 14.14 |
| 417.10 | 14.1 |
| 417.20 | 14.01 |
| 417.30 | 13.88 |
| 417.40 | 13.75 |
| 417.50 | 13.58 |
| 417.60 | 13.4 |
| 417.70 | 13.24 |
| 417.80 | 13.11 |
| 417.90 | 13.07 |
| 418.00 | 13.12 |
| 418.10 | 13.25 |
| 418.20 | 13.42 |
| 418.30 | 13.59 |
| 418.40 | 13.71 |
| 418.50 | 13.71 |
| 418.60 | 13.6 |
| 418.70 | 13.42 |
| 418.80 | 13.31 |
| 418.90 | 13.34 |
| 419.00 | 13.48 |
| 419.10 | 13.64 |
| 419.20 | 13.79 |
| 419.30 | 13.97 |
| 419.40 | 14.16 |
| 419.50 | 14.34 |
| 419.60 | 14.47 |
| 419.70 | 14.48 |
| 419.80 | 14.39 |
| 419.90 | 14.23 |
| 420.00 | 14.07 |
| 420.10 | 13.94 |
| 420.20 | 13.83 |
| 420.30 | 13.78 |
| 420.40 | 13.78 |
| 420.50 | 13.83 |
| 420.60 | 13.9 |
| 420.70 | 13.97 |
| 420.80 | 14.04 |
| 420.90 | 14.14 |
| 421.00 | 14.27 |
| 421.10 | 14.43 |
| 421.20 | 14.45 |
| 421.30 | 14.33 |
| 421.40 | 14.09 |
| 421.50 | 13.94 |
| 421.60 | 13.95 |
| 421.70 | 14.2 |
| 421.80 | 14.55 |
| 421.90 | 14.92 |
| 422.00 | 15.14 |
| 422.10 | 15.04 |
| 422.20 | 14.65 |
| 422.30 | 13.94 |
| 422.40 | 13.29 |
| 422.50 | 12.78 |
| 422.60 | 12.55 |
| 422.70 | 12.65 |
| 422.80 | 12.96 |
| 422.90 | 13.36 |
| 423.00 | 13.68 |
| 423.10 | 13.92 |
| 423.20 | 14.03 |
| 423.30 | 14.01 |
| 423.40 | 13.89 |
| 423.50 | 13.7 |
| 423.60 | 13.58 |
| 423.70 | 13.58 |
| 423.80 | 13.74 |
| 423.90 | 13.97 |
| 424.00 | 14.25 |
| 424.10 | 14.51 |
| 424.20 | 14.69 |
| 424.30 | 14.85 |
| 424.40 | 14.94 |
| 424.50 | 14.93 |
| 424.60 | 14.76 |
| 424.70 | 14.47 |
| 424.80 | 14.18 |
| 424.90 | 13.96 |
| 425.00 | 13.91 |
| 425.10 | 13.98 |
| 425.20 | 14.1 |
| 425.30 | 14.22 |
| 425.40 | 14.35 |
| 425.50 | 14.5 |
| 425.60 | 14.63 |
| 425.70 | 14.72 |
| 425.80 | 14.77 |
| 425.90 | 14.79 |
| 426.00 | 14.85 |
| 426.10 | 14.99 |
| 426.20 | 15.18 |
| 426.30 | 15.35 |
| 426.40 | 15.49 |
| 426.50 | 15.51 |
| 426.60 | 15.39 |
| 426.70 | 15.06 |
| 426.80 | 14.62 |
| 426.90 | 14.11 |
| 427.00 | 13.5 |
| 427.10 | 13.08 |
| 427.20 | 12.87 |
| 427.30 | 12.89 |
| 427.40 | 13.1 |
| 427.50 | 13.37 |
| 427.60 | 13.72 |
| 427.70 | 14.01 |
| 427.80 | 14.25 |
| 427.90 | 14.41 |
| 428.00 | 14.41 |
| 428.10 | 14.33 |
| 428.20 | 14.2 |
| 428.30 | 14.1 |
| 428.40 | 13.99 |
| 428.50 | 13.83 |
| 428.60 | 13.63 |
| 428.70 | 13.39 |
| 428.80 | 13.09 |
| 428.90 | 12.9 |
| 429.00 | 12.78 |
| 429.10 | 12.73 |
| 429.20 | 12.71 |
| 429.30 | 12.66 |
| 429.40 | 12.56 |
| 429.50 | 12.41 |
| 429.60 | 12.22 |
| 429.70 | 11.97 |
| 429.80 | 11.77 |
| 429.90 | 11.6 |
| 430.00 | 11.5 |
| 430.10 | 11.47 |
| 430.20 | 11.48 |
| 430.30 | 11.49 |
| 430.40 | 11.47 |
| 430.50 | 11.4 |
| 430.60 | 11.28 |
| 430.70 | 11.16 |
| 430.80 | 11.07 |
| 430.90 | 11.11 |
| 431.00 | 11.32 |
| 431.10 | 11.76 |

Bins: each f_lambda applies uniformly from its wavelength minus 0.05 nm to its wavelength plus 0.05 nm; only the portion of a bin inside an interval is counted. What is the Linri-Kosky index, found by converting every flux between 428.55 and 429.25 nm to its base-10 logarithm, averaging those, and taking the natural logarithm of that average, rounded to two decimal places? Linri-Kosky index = 0.11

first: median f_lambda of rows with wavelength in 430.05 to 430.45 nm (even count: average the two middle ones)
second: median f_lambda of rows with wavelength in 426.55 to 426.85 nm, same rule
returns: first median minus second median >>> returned -3.6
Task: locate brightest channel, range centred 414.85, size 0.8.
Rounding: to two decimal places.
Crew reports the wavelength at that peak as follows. 415.00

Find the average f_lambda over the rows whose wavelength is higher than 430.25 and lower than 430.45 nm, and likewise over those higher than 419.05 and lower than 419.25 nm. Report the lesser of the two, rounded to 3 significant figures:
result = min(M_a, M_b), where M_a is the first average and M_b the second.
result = 11.5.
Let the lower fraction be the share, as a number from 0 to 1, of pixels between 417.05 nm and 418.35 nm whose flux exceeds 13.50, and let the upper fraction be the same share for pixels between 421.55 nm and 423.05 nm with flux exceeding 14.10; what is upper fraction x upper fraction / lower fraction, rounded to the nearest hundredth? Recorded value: 0.35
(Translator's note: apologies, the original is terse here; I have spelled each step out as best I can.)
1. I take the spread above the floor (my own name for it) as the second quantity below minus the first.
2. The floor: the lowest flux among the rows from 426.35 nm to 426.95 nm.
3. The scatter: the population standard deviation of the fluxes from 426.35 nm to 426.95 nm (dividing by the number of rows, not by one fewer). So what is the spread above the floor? -13.6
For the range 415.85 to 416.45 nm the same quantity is -14.0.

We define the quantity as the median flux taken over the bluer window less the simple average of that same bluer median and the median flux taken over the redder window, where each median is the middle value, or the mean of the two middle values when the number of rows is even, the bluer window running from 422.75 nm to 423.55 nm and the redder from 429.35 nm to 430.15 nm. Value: 1.0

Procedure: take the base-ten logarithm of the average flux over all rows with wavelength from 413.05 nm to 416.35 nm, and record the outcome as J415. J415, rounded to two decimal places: 1.14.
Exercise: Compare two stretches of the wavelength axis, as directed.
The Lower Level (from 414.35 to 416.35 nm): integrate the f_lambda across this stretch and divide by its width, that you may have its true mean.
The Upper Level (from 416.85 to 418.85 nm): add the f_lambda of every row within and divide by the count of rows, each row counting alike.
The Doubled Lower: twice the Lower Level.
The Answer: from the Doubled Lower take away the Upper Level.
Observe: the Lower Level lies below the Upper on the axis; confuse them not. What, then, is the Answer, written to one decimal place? 14.3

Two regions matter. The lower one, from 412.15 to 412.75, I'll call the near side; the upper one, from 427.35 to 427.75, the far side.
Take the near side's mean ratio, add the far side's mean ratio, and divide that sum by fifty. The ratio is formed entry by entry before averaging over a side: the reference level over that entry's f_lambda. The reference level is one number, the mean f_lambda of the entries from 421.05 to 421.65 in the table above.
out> 0.0418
